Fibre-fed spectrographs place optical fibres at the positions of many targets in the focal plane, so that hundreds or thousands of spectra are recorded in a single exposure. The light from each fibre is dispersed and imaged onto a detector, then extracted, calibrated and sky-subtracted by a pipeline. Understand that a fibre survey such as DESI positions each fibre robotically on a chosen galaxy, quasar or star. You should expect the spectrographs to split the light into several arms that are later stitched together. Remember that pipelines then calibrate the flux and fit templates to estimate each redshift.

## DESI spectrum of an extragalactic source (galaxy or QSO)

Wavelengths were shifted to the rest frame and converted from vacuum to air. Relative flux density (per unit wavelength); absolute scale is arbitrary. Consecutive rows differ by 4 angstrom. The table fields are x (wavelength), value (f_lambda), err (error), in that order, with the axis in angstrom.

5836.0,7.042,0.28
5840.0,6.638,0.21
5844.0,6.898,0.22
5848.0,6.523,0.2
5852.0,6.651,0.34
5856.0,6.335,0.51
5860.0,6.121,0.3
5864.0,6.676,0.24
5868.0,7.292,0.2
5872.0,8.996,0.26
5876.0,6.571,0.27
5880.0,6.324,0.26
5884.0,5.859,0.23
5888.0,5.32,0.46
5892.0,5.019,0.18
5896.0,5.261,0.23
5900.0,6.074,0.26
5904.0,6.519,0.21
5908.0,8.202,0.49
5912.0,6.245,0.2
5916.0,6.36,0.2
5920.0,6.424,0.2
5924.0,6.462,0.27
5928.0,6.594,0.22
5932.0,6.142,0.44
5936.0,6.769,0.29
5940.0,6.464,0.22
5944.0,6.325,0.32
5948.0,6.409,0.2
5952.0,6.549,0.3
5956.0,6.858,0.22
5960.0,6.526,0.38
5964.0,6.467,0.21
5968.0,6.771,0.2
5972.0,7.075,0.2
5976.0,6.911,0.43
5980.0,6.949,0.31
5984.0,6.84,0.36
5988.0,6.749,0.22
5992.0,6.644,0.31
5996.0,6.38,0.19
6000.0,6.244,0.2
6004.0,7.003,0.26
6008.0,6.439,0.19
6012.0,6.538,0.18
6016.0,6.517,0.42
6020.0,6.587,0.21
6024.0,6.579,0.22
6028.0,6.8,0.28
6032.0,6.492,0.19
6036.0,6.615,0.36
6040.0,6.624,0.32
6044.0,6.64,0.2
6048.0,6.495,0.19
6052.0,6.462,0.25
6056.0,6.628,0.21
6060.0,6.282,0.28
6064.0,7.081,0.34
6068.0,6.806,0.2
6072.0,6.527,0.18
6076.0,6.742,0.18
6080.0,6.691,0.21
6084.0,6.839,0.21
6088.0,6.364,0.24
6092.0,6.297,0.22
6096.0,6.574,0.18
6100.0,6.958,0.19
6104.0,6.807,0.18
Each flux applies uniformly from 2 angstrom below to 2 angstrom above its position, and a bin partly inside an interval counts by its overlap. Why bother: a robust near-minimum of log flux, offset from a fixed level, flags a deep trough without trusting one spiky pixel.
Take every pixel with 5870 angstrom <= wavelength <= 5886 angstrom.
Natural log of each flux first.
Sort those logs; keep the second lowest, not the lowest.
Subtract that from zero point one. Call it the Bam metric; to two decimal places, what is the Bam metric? -1.74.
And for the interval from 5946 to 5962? -1.78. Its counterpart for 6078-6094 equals -1.75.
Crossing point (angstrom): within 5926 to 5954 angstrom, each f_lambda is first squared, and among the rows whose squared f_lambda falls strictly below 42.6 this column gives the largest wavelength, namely 5948.0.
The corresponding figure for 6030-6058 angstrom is 6052.0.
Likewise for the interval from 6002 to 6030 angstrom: 6016.0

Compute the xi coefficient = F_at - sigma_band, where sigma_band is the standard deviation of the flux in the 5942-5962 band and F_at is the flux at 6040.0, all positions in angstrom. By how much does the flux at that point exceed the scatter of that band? 6.4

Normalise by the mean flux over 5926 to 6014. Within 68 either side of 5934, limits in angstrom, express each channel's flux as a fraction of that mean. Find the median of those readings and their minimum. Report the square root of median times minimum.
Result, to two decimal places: 0.86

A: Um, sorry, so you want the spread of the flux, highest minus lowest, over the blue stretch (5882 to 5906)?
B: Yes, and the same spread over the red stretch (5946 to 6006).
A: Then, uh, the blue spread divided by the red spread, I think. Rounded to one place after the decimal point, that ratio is 1.8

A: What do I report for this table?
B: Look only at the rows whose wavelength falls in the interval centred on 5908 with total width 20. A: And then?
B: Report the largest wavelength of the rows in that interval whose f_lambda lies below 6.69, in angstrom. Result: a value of 5916.0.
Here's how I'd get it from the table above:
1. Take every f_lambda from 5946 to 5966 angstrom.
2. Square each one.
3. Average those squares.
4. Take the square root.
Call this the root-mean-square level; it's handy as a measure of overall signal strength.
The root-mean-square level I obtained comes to 6.56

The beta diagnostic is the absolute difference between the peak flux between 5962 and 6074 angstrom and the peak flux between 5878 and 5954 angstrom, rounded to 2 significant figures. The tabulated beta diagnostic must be 1.1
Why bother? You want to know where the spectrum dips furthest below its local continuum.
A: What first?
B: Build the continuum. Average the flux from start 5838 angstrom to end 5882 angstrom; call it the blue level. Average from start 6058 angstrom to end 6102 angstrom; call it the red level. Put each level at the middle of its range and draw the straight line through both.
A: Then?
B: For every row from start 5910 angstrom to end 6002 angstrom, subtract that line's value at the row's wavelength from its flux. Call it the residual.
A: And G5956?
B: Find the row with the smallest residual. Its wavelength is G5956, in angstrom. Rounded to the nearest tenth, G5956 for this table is 5932.0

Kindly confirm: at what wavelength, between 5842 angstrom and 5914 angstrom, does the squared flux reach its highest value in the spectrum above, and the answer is 5872.0 angstrom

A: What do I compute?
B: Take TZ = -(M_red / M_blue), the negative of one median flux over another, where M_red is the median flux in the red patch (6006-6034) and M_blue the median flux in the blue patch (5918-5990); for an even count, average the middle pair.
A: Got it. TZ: -0.99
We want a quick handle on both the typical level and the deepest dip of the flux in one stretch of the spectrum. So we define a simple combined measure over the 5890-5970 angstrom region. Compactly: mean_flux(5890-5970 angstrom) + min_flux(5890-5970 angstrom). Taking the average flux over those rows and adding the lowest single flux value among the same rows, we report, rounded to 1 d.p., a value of 11.4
